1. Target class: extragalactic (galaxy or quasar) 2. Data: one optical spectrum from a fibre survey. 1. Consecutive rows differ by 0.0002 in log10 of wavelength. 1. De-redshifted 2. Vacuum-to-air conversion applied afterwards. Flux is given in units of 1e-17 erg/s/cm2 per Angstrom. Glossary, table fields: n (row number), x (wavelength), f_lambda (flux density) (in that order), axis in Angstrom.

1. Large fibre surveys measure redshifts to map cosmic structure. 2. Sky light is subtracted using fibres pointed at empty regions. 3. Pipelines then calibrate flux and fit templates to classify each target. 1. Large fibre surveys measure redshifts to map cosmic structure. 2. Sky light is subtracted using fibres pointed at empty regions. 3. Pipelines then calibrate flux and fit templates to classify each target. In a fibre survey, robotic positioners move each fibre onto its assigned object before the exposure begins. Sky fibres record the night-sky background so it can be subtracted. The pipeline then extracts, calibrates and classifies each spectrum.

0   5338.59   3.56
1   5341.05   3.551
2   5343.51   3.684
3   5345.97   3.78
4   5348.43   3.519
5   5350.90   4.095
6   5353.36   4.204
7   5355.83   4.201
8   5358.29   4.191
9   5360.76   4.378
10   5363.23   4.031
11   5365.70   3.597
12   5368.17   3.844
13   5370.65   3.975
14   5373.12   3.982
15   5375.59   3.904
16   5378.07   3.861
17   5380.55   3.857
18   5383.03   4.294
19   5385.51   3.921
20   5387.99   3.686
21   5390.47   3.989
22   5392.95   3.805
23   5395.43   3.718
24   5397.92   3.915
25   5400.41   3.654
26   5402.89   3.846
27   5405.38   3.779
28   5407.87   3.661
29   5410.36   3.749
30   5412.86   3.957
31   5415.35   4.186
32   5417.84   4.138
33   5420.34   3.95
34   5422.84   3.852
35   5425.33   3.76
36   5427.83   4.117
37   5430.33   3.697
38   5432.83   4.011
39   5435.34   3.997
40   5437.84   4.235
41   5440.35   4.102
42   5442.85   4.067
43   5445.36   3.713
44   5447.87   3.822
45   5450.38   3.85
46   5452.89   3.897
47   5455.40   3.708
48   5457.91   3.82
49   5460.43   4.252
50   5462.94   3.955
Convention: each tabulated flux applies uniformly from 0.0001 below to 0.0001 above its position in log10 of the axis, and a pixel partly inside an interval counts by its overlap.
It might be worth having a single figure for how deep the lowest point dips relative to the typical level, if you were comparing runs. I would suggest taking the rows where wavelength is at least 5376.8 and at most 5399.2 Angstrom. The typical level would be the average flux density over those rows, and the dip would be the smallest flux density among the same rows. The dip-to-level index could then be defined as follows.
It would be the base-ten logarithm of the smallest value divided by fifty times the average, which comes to -1.72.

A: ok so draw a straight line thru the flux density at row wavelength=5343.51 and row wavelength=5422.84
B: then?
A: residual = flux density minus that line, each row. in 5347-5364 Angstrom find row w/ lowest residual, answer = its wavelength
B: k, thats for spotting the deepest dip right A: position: 5348.43 Angstrom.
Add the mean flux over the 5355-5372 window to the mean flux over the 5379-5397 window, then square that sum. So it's 62.8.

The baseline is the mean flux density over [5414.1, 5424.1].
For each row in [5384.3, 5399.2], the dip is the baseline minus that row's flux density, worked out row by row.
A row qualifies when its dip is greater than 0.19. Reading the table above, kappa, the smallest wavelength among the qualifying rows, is 5387.99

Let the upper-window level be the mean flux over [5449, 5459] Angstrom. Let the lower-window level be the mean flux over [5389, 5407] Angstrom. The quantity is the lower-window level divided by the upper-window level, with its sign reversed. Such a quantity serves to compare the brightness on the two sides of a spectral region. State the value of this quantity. -1.00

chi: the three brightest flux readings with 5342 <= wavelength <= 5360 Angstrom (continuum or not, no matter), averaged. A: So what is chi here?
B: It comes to 4.20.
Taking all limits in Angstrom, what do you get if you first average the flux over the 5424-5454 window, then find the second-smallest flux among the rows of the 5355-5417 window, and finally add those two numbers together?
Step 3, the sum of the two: 7.59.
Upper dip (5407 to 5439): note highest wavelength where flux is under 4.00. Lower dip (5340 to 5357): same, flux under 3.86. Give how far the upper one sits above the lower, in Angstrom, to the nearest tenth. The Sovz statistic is 86.9 Angstrom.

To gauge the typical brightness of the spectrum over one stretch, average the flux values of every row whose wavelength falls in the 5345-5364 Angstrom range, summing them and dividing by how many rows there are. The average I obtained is 4.05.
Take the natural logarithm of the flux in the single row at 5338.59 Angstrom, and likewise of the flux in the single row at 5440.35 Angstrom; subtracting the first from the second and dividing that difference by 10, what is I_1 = 0.014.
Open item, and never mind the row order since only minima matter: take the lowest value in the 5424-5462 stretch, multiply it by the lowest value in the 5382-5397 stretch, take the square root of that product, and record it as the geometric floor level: 3.69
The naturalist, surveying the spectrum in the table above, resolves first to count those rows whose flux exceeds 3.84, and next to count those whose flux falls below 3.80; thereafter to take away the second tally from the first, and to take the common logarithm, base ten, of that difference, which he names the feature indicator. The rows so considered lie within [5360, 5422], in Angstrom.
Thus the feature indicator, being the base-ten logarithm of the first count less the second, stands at 1.0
